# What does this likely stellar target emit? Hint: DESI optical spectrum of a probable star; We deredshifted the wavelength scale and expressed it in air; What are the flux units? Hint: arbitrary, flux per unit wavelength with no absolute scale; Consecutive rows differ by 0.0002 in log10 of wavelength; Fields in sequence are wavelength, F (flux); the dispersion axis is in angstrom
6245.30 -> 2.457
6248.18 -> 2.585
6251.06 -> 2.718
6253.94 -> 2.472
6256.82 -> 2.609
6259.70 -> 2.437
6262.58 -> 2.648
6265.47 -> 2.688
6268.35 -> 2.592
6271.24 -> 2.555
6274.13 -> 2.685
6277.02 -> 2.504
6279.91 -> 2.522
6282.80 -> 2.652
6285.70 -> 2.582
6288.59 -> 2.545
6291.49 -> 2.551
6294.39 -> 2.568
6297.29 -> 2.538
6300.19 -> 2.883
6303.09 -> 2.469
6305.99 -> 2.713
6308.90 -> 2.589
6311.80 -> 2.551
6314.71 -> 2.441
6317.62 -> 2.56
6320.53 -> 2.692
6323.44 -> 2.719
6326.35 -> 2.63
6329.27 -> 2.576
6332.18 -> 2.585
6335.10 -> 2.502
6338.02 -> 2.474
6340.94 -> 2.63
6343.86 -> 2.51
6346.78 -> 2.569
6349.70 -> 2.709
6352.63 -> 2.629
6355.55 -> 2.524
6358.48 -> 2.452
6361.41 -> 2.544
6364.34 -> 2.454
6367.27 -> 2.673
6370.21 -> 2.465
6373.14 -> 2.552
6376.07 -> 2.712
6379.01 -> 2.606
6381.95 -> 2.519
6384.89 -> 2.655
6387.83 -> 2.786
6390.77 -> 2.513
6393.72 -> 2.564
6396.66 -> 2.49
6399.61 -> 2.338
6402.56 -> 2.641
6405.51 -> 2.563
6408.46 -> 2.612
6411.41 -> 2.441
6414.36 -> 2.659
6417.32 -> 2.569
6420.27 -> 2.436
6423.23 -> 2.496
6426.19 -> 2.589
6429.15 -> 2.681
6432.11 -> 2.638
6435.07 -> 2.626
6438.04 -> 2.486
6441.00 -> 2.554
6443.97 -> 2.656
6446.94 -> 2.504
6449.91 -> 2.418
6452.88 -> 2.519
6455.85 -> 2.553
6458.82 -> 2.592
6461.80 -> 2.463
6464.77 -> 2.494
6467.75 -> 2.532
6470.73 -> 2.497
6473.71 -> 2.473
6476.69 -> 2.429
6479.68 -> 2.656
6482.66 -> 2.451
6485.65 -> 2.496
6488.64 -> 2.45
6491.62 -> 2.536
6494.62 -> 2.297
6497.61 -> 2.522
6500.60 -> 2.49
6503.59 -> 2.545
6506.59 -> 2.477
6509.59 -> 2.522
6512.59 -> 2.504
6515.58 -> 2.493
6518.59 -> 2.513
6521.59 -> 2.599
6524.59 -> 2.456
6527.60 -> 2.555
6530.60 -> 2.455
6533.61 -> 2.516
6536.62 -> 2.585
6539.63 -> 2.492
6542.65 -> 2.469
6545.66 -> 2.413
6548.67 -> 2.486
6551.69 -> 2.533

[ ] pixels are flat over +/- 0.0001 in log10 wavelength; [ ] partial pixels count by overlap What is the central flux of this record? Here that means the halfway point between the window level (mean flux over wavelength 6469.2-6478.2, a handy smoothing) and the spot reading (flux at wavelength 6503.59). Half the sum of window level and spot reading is 2.51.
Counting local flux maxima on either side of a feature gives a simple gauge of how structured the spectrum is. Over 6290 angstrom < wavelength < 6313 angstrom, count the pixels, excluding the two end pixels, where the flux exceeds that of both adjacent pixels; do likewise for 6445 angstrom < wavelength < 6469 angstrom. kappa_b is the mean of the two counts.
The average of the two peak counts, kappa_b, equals 2.00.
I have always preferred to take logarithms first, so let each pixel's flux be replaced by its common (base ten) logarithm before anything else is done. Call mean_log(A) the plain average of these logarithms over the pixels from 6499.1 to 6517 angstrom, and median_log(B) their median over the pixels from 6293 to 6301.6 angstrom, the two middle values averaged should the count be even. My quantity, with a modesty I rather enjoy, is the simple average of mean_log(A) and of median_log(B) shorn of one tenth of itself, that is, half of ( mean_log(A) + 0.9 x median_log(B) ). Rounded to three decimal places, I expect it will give 0.384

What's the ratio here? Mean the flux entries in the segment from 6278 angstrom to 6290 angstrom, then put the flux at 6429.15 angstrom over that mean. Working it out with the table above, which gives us 1.04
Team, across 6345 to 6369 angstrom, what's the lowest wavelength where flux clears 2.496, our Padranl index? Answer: 6346.78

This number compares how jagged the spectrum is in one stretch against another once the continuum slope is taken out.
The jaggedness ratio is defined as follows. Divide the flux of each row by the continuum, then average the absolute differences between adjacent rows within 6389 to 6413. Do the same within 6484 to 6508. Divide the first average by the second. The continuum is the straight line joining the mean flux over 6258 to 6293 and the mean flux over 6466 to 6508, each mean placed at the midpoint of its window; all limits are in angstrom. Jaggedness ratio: 1.15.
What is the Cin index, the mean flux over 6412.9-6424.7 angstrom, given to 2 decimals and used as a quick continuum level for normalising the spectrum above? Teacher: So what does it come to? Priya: 2.54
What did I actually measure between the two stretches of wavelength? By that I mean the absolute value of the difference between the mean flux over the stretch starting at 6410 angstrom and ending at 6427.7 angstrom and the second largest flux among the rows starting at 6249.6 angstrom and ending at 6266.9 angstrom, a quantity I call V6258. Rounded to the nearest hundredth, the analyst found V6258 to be 0.16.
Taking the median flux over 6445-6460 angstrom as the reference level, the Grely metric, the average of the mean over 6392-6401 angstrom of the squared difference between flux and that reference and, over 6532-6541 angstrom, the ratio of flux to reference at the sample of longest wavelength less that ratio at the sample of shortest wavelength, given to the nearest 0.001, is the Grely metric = 0.001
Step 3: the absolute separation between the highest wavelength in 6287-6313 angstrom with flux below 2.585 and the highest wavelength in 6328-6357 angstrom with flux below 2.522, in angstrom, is 32.1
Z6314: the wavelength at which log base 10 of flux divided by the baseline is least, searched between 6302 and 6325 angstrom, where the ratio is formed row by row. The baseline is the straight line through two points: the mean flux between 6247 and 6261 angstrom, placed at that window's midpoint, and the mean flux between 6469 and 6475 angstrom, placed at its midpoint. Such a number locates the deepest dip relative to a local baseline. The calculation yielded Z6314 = 6314.71 angstrom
